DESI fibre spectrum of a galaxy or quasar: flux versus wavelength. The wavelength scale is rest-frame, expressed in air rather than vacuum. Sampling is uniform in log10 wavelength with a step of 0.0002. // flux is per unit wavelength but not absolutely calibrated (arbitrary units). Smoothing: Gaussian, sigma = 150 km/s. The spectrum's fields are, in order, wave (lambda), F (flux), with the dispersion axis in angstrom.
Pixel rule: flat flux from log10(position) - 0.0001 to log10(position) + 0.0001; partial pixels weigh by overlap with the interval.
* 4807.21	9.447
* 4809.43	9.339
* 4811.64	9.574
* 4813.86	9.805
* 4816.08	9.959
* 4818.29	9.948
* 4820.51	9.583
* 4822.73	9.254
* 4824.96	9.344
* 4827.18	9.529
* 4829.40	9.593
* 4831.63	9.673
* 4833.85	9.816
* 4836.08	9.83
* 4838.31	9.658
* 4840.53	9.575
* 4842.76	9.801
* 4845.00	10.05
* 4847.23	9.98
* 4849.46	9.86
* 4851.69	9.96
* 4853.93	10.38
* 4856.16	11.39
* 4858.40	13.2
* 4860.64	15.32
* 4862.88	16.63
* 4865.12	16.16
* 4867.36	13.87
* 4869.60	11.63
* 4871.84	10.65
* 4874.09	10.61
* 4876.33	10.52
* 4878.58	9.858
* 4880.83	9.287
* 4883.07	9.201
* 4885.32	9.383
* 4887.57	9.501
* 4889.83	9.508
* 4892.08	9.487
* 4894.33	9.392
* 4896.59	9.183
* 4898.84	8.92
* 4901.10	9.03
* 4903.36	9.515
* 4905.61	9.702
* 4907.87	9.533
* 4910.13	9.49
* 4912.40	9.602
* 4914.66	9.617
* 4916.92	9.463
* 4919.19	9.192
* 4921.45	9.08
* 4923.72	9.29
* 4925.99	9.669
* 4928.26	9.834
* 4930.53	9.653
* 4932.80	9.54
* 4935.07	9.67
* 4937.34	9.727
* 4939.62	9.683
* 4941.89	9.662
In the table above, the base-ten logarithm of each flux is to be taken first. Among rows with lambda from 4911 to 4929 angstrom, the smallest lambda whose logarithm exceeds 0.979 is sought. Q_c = 4912.40 angstrom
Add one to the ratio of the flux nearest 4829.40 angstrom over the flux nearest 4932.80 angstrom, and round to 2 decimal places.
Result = 2.01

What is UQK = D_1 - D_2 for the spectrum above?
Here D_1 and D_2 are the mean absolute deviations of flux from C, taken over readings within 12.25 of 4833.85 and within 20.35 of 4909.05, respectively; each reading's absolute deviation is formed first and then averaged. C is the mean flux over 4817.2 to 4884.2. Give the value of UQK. -0.23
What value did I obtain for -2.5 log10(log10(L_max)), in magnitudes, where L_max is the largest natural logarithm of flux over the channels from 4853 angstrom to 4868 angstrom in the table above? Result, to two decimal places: 0.87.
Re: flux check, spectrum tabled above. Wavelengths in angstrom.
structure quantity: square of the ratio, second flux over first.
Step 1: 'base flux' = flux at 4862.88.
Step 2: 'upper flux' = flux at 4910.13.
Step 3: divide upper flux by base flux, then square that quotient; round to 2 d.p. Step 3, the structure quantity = 0.33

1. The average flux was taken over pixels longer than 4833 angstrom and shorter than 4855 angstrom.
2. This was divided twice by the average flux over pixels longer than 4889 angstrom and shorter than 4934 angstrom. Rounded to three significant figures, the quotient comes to 0.111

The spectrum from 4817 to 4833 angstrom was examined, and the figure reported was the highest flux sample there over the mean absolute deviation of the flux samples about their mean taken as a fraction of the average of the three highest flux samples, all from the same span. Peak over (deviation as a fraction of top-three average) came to 611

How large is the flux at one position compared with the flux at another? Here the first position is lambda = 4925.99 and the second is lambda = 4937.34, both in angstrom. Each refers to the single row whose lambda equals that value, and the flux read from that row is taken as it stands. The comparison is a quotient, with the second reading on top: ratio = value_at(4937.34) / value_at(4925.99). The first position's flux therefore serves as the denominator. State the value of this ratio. 1.01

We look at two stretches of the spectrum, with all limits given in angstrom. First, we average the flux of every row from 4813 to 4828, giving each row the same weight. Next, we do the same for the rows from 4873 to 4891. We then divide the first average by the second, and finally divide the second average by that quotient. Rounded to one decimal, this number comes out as 9.8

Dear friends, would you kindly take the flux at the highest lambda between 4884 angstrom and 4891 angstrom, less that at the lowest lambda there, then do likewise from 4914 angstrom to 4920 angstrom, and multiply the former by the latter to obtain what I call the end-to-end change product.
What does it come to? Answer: -0.05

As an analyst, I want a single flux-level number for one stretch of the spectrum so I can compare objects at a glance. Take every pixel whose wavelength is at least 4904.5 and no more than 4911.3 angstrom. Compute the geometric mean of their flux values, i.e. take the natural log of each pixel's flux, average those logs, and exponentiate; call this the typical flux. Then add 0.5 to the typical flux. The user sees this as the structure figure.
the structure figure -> 10.1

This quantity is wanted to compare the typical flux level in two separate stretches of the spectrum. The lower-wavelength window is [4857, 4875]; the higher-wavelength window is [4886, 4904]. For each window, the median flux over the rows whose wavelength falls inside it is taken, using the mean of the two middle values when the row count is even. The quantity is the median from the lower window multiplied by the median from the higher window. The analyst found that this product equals 128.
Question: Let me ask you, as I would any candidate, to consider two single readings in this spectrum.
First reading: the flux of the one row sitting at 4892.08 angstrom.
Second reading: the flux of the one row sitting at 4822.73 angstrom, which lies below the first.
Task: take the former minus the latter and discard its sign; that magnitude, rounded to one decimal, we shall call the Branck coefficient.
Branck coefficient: 0.2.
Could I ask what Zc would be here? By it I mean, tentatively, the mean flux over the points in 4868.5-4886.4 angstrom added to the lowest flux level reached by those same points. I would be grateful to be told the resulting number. 19.3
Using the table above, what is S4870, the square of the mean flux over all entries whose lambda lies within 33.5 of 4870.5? 115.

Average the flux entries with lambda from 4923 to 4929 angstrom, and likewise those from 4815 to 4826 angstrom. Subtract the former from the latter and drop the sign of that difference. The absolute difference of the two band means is 0.02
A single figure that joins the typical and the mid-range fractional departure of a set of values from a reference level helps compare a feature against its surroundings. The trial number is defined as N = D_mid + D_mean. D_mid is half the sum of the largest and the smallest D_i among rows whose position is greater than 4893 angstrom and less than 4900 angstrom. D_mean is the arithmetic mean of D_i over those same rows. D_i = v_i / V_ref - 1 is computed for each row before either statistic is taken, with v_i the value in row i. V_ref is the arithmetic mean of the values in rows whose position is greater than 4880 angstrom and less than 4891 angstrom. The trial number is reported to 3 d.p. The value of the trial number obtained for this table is -0.046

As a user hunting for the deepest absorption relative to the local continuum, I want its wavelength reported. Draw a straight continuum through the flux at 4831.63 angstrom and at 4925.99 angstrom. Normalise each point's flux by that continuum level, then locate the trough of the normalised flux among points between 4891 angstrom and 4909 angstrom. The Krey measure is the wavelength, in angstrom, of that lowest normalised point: 4898.84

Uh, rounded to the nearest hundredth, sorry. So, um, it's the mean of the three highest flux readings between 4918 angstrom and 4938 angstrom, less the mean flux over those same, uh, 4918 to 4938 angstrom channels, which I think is 0.23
